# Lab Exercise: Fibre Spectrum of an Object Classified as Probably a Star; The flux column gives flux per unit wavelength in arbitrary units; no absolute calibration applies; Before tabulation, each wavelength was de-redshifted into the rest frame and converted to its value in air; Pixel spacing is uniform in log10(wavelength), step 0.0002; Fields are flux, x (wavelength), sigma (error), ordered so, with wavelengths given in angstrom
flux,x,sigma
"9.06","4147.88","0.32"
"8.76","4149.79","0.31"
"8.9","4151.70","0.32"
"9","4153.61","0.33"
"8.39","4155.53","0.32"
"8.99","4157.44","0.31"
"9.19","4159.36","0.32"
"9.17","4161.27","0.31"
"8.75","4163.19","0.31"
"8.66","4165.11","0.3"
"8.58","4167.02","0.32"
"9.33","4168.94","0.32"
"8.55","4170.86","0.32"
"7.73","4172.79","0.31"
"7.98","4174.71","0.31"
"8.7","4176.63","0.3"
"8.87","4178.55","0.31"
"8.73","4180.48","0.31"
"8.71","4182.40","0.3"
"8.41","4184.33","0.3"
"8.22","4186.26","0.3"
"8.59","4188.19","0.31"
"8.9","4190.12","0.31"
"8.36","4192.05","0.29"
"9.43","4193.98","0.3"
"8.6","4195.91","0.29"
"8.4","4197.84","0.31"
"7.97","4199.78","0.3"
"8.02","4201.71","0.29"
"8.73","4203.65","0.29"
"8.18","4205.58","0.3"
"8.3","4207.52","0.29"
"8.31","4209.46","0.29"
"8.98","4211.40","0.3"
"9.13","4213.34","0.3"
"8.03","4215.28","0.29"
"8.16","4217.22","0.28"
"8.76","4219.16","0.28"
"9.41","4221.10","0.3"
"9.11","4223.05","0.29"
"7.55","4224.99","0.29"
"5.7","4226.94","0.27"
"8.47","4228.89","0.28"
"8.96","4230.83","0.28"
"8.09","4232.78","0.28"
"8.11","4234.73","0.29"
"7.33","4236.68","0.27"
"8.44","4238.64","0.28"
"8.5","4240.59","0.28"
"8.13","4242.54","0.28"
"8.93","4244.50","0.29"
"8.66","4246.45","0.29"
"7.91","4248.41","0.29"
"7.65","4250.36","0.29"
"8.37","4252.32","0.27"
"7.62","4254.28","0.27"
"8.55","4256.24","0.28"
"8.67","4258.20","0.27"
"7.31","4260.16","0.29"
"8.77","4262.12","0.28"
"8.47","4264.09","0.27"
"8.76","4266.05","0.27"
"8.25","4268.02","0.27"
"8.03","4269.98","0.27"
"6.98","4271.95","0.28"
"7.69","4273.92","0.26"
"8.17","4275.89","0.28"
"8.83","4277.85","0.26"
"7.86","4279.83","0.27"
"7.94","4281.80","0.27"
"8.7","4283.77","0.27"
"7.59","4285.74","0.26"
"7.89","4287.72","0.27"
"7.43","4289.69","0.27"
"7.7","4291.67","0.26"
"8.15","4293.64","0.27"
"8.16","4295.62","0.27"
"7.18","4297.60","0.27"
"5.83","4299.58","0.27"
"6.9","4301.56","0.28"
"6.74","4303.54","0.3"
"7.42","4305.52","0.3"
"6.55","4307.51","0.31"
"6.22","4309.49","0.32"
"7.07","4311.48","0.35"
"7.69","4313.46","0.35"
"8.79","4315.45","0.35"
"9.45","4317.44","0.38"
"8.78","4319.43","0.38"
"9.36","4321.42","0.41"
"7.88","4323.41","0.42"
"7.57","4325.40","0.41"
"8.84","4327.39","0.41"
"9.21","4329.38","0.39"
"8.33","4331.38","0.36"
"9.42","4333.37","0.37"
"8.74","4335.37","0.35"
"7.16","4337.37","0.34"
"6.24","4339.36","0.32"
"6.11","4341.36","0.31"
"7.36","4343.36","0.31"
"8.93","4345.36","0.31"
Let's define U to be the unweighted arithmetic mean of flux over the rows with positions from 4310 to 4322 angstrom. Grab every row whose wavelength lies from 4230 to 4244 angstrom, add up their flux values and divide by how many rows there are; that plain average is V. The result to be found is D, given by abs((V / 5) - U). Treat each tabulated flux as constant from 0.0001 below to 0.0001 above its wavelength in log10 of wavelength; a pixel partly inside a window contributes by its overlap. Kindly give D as 6.88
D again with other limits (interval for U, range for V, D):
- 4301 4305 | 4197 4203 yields 5.19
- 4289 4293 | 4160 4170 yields 5.79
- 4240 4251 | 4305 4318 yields 6.78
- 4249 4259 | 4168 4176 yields 6.49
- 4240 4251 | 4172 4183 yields 6.61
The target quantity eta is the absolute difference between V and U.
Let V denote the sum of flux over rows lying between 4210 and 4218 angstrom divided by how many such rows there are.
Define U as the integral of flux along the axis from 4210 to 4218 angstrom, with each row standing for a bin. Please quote 60.0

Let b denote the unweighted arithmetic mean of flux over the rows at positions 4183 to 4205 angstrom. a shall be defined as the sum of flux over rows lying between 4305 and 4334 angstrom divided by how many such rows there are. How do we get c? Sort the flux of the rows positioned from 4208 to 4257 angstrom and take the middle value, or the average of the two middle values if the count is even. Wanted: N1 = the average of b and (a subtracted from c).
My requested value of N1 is 4.35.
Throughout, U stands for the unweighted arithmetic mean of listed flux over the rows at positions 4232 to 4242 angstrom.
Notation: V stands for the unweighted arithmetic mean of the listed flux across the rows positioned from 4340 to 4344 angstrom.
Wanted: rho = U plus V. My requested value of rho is 14.8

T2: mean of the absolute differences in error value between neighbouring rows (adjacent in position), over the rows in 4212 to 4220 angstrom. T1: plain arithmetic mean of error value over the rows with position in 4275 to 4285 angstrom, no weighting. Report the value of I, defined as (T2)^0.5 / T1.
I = 0.30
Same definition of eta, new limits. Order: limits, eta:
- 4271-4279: 55.4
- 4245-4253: 57.4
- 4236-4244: 57.3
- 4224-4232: 53.8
